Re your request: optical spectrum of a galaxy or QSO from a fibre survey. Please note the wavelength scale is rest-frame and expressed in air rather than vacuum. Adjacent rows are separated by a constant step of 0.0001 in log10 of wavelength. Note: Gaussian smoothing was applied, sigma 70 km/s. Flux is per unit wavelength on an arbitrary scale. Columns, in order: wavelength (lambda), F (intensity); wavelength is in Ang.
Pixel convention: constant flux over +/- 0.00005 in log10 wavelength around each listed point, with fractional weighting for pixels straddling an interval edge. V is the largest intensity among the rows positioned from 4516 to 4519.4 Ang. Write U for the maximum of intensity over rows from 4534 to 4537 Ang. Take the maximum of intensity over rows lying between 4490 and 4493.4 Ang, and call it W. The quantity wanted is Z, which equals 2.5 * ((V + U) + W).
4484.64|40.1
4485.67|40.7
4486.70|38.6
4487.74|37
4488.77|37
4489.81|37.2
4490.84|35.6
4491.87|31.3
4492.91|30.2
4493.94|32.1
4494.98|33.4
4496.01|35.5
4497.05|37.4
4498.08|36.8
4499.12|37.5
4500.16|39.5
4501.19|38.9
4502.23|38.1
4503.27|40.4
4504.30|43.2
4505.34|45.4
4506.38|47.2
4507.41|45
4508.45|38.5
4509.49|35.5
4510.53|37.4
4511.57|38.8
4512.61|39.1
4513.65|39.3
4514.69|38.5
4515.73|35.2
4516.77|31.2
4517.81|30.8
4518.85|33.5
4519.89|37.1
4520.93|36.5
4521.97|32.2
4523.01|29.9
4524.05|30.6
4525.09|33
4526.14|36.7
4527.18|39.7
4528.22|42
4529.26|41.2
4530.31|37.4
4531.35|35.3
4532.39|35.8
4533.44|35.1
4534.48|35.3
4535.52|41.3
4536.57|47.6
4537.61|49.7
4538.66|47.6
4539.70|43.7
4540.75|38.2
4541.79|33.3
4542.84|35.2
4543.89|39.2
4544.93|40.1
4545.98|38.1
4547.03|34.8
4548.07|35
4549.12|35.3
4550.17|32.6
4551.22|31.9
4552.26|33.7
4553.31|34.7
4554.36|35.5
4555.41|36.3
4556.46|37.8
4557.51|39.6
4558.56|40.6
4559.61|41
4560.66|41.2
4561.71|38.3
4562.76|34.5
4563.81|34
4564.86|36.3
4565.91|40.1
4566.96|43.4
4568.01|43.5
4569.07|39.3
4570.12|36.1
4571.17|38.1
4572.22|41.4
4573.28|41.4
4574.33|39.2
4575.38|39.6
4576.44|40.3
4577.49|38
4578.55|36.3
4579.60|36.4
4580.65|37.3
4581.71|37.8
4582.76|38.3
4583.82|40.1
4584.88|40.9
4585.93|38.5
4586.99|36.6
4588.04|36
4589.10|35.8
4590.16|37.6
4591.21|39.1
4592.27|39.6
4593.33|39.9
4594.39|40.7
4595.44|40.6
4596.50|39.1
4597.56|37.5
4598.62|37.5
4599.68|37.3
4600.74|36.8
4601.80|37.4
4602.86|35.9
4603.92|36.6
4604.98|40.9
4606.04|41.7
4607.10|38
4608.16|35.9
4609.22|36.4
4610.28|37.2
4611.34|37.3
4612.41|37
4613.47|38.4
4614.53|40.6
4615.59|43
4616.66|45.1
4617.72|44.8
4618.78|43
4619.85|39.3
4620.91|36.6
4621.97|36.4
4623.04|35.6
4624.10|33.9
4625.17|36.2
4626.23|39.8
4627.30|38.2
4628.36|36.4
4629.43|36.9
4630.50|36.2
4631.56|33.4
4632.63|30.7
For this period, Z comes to 292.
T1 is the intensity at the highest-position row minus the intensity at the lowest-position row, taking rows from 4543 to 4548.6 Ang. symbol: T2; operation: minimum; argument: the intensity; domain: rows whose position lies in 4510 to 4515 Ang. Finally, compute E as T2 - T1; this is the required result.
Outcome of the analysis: 42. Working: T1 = -4.2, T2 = 37.4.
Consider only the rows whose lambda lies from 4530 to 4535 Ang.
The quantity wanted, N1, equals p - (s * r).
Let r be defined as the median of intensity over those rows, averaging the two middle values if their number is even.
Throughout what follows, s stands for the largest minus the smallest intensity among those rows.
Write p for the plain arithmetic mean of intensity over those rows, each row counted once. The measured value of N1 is -45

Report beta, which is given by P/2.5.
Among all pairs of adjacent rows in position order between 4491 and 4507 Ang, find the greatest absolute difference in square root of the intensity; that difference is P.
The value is 0.09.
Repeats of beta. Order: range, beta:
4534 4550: 0.19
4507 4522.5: 0.20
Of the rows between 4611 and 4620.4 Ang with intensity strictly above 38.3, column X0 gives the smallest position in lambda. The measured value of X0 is 4613.47 Ang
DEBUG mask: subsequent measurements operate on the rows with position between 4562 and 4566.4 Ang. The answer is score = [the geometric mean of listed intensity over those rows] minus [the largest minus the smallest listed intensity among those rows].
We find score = 30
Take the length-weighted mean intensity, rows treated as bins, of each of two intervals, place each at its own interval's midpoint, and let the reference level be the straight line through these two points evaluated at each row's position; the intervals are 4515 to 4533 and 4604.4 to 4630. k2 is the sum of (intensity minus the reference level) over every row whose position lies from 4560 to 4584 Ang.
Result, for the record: 40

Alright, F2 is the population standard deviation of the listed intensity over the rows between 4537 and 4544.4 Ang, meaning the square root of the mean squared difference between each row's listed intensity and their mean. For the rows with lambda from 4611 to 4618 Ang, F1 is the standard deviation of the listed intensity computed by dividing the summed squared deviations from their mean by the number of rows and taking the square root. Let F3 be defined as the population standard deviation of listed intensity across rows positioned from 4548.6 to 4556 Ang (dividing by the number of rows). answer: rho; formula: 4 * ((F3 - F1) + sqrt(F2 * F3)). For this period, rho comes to 5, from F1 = 3.2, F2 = 5.74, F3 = 1.5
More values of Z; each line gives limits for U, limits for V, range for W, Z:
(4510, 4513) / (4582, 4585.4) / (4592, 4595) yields 302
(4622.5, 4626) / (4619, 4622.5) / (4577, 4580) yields 284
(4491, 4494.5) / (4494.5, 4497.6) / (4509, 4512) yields 271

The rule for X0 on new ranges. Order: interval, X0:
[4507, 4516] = 4507.41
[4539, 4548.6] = 4539.70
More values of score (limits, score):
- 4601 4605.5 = 33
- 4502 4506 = 34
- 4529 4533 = 31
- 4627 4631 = 35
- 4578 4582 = 35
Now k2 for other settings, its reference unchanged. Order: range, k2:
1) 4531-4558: 47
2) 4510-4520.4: 12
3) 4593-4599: 8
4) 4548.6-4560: -1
